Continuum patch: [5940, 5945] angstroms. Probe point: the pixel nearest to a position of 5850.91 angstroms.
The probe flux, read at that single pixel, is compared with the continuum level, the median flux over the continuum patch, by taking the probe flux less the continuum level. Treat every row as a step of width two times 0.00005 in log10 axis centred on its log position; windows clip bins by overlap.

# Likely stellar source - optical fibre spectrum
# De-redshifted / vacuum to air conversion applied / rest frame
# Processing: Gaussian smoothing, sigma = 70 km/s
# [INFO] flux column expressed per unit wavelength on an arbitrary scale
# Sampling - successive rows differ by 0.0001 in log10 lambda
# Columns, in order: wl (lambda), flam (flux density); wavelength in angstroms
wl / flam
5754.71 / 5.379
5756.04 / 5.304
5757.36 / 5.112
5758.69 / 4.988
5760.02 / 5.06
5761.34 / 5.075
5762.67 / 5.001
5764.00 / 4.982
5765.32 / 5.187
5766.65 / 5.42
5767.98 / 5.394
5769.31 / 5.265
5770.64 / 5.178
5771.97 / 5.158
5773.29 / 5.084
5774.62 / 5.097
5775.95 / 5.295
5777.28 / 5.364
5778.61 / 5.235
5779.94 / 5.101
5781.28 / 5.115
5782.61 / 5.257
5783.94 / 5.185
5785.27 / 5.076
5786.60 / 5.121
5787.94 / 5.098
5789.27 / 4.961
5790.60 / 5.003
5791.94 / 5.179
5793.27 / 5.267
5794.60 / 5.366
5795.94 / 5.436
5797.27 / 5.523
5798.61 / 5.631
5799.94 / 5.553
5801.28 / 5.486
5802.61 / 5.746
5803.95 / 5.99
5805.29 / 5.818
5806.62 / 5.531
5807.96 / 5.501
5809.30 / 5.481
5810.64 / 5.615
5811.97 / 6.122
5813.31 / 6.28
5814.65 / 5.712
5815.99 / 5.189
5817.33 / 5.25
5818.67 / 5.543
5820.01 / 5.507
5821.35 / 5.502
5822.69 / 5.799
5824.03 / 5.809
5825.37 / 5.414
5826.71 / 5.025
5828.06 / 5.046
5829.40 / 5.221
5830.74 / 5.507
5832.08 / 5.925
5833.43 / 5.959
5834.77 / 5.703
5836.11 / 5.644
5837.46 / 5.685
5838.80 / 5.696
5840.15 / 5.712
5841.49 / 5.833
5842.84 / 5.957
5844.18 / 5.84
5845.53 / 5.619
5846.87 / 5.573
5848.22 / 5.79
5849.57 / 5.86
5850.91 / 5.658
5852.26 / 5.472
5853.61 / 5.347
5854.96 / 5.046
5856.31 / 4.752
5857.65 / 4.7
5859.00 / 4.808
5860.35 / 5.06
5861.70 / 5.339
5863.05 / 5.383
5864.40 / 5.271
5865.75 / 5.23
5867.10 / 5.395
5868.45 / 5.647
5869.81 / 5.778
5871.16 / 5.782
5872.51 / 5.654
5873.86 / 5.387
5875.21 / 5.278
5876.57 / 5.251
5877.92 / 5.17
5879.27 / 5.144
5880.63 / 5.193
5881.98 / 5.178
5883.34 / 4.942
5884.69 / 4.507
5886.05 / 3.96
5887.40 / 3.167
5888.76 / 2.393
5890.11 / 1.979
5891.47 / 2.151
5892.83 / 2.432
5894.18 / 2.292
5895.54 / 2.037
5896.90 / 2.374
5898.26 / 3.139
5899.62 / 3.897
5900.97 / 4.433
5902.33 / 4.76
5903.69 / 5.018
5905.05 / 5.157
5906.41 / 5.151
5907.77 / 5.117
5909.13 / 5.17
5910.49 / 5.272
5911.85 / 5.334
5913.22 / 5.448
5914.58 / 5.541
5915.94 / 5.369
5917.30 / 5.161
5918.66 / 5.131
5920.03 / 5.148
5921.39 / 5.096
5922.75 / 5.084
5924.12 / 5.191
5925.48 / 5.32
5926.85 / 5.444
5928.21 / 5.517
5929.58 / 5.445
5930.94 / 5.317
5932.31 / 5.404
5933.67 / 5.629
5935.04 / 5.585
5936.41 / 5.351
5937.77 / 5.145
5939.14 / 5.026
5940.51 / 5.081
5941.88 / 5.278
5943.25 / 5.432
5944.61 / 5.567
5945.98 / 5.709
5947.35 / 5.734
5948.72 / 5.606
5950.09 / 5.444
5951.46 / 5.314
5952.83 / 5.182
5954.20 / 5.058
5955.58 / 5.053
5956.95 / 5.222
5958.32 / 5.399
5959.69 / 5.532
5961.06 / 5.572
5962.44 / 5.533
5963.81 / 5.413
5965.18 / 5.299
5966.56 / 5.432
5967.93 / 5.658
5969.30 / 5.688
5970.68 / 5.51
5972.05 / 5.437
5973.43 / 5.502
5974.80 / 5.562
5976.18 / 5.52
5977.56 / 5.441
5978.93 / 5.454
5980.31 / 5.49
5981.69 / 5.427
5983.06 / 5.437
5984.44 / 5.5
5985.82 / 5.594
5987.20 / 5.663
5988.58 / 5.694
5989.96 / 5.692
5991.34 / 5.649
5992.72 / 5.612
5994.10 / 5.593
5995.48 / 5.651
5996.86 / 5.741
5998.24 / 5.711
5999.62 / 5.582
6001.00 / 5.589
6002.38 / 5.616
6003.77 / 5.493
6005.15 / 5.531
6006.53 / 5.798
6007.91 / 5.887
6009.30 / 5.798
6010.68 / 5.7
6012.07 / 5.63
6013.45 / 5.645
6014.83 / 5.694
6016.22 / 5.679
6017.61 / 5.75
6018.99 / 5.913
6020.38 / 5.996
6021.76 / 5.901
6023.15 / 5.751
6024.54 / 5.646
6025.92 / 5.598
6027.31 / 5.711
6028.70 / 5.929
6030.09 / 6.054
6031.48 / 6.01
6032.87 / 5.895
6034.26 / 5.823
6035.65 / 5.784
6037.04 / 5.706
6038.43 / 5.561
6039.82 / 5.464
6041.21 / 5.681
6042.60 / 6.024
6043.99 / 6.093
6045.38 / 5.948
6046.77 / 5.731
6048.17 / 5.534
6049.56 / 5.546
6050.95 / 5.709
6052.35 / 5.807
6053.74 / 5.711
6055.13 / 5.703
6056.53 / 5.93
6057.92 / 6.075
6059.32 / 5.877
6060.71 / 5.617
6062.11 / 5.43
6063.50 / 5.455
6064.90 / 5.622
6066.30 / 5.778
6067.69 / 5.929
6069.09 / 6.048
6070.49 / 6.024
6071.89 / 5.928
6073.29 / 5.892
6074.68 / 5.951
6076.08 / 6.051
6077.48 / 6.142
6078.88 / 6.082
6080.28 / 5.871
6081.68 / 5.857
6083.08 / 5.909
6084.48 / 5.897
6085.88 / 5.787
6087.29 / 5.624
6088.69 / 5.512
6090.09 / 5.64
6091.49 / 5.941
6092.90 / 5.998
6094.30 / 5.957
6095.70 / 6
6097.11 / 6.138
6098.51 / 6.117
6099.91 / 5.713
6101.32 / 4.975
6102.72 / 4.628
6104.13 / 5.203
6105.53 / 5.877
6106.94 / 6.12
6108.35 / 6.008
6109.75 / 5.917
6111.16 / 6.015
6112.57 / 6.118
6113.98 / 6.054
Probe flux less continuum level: 0.3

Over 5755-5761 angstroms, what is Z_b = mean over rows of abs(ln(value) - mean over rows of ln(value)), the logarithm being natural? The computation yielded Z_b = 0.018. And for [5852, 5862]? 0.047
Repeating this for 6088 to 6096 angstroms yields 0.031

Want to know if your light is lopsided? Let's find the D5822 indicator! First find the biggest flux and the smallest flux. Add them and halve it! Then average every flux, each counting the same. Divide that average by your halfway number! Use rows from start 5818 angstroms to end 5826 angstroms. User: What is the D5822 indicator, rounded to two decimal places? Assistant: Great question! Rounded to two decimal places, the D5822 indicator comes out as 1.00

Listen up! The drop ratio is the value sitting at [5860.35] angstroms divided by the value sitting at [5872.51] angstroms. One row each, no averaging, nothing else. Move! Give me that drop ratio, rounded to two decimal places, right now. 0.89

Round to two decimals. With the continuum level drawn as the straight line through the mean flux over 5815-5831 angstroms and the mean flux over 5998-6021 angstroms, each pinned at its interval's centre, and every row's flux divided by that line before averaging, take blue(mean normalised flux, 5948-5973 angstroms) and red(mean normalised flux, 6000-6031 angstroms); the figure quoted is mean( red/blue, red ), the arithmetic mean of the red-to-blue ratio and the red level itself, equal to 1.02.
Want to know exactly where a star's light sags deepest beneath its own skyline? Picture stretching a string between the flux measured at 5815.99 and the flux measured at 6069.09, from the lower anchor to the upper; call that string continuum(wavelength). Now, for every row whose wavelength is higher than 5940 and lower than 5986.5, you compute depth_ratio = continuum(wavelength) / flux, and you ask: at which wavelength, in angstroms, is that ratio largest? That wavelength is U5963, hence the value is 5955.58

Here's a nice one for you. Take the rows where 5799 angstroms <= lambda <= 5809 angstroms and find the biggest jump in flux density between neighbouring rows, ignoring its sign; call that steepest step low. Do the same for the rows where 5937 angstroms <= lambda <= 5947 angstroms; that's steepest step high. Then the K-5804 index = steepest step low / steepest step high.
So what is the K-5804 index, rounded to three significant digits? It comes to 1.46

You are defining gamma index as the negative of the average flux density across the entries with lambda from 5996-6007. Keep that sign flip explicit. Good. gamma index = -5.63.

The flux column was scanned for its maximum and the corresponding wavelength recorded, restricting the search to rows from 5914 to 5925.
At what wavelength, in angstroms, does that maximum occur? 5914.58 angstroms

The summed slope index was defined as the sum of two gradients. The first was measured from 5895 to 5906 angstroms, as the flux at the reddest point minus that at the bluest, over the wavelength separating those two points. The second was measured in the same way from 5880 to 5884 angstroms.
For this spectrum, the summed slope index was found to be 0.24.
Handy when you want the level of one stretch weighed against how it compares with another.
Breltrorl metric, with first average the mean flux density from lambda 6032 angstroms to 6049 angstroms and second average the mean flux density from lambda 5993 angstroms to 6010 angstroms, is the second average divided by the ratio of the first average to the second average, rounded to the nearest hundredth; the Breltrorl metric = 5.56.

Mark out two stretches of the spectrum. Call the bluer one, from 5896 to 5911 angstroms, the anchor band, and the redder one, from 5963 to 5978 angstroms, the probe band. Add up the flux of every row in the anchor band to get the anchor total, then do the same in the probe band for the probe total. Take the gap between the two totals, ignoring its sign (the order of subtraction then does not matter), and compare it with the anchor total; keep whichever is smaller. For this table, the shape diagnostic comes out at 11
